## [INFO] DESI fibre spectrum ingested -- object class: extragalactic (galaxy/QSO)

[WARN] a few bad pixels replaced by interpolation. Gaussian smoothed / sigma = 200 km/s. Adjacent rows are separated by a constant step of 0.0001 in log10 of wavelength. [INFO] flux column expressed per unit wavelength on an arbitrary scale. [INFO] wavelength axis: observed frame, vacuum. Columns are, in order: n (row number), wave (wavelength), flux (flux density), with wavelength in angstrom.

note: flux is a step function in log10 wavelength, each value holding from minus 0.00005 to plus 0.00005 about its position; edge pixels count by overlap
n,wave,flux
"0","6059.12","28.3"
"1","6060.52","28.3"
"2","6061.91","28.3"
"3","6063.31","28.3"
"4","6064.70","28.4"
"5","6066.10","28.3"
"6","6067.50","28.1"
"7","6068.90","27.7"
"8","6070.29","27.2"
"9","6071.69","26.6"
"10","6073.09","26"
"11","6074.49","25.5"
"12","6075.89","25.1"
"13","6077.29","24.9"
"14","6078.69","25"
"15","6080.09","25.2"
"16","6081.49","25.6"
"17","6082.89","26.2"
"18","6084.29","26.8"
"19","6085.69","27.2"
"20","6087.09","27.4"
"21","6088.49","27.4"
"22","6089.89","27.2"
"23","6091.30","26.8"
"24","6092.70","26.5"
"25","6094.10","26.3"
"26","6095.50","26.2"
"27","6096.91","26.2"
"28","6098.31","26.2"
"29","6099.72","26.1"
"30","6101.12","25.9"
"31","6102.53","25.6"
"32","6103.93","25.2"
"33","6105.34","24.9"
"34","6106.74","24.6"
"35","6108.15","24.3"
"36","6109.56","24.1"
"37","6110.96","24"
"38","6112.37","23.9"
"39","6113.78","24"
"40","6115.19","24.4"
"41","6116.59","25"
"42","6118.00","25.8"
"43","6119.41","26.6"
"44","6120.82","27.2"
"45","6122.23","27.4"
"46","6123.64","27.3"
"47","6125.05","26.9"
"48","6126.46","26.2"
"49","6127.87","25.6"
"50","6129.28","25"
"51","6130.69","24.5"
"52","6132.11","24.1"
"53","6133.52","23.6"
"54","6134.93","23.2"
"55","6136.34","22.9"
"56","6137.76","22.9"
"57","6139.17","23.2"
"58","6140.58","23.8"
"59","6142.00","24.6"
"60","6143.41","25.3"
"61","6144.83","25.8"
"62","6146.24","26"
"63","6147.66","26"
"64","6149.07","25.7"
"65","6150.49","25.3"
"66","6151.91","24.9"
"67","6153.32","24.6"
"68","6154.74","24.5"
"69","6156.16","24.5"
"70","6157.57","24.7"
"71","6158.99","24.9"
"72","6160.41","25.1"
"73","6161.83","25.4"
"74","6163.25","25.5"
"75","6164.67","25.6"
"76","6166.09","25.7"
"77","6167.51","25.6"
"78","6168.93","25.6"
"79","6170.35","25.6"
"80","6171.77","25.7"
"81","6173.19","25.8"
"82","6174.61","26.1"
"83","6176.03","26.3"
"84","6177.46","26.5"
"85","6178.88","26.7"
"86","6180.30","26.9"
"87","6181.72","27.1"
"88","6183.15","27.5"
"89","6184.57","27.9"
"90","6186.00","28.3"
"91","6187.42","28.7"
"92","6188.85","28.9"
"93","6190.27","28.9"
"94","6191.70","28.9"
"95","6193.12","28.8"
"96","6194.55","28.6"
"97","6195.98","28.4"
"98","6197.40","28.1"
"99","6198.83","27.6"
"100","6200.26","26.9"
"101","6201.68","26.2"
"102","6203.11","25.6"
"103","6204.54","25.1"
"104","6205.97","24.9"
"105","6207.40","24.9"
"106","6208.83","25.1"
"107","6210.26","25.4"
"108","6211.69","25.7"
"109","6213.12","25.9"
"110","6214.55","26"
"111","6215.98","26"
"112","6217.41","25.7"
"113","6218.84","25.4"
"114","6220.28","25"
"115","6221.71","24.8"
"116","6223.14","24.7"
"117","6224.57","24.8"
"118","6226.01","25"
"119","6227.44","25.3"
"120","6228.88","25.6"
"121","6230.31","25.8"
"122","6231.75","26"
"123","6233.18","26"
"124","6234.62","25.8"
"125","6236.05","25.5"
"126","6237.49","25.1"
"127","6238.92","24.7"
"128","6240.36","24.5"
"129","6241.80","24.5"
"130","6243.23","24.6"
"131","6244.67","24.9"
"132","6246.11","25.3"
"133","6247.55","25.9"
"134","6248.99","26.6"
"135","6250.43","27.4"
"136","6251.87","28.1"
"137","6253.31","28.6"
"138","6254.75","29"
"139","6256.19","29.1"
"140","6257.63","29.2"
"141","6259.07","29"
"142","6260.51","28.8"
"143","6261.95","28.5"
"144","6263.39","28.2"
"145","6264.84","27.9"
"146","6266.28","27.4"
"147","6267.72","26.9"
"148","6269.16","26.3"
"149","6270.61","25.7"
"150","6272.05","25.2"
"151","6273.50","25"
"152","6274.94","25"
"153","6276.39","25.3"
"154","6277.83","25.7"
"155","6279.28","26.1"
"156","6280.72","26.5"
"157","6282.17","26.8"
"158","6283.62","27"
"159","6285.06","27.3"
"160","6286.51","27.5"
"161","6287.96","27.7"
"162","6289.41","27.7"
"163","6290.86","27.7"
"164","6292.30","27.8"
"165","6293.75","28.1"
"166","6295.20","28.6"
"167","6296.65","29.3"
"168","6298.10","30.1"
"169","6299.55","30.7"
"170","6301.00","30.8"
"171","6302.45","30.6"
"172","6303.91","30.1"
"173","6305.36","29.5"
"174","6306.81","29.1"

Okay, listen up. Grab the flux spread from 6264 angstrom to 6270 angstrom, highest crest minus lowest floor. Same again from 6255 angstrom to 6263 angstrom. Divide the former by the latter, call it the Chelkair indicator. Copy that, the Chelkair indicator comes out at 2.3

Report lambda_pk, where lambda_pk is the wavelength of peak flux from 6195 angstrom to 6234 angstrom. 6195.98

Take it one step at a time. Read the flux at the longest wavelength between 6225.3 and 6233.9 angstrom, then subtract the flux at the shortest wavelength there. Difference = 1.0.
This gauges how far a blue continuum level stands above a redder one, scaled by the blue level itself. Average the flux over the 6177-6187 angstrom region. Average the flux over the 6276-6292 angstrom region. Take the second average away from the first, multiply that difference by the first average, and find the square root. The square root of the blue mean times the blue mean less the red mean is 3.4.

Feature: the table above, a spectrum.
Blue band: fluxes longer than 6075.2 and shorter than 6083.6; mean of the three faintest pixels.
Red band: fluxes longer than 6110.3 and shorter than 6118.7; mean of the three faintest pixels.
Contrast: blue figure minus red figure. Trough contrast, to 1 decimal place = 1.0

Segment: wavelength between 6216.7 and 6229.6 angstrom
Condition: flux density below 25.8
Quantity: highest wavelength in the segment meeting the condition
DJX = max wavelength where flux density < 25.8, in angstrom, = 6228.88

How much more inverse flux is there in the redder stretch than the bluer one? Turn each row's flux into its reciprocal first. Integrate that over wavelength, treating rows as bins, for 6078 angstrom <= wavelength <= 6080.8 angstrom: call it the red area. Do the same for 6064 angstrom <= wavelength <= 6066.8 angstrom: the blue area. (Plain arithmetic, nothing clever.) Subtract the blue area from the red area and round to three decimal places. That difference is 0.013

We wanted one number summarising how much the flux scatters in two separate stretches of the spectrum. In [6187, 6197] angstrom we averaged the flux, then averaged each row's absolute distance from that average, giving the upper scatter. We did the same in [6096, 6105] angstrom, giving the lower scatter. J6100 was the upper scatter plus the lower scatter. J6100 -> 0.46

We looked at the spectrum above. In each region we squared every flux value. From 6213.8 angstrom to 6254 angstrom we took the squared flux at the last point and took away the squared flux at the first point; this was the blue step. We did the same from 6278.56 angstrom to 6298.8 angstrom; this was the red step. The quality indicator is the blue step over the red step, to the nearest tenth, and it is 0.6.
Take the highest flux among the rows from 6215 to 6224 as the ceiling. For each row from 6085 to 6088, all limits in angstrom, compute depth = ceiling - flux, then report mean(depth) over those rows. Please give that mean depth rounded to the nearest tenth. -1.3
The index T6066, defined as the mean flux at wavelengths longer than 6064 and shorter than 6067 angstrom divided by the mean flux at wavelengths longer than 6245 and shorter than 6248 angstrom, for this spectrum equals 1.11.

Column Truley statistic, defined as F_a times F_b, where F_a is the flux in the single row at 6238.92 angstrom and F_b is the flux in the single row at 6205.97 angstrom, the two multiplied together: 615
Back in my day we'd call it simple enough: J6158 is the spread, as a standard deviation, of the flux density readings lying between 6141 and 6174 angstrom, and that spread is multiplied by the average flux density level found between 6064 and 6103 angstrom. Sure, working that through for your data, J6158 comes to 13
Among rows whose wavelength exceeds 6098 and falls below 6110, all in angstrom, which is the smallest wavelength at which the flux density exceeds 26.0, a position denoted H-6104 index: 6098.31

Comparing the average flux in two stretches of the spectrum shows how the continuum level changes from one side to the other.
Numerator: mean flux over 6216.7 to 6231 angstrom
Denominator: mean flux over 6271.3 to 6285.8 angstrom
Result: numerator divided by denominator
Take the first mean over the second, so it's 0.97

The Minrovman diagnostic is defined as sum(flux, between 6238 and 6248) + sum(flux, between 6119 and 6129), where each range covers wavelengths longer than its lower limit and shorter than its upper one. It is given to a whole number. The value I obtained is 362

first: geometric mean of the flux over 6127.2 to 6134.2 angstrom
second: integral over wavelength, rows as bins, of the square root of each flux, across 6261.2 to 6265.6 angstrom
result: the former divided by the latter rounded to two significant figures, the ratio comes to 1.1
